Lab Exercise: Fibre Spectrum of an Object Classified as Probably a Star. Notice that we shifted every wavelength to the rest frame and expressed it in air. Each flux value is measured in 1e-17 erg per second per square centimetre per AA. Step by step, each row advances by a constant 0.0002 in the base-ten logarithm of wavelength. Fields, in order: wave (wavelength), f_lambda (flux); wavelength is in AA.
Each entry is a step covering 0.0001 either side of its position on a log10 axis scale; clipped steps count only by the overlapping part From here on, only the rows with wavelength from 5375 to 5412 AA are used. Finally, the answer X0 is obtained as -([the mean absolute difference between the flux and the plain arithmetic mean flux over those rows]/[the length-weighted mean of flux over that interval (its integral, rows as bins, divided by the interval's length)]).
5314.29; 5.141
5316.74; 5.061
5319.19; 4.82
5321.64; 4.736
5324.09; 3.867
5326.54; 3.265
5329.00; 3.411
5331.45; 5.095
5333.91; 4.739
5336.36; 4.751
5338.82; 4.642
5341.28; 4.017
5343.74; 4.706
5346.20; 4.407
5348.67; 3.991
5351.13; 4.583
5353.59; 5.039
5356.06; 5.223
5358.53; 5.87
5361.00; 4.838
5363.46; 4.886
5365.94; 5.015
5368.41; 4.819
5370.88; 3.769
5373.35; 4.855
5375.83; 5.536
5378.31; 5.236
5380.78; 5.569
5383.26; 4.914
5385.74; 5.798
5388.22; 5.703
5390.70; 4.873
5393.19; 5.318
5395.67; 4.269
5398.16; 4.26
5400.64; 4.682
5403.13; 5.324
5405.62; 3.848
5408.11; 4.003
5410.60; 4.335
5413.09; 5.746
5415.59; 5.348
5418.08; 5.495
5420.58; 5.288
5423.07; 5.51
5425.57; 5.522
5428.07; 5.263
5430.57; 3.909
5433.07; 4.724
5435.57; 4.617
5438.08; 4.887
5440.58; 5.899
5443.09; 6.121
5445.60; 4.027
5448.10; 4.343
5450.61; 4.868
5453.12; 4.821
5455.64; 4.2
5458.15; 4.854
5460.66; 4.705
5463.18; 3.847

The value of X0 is -0.112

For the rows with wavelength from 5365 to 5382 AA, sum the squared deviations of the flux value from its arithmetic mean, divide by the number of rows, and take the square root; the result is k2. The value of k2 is 0.56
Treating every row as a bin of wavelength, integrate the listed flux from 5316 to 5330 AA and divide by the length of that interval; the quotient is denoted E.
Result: 4.17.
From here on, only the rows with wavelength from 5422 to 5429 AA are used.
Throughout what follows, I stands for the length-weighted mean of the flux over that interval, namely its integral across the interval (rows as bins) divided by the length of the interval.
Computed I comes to 5.44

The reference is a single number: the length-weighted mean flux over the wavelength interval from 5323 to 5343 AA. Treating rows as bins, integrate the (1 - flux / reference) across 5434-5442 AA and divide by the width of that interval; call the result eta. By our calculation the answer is -0.21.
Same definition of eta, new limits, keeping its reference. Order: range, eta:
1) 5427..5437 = -0.09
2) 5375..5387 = -0.28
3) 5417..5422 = -0.27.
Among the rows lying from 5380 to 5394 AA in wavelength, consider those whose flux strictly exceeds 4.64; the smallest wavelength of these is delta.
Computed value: 5380.78 AA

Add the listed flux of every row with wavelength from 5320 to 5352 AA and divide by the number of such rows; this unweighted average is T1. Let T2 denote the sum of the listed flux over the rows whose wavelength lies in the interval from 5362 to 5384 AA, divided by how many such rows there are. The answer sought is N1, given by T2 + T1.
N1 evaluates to 9.28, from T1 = 4.32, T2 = 4.96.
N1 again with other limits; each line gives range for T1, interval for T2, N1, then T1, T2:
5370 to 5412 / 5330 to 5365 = 9.61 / 4.84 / 4.77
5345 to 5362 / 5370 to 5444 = 9.87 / 4.85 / 5.02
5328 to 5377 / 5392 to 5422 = 9.54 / 4.71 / 4.83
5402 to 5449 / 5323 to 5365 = 9.51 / 4.96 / 4.55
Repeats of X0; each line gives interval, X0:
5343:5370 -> -0.067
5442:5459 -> -0.101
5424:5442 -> -0.101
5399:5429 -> -0.108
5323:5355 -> -0.113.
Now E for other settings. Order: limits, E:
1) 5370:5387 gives 5.13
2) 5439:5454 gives 5.02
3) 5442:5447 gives 5.02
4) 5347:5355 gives 4.54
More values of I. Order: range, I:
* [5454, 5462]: 4.59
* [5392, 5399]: 4.63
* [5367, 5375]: 4.55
